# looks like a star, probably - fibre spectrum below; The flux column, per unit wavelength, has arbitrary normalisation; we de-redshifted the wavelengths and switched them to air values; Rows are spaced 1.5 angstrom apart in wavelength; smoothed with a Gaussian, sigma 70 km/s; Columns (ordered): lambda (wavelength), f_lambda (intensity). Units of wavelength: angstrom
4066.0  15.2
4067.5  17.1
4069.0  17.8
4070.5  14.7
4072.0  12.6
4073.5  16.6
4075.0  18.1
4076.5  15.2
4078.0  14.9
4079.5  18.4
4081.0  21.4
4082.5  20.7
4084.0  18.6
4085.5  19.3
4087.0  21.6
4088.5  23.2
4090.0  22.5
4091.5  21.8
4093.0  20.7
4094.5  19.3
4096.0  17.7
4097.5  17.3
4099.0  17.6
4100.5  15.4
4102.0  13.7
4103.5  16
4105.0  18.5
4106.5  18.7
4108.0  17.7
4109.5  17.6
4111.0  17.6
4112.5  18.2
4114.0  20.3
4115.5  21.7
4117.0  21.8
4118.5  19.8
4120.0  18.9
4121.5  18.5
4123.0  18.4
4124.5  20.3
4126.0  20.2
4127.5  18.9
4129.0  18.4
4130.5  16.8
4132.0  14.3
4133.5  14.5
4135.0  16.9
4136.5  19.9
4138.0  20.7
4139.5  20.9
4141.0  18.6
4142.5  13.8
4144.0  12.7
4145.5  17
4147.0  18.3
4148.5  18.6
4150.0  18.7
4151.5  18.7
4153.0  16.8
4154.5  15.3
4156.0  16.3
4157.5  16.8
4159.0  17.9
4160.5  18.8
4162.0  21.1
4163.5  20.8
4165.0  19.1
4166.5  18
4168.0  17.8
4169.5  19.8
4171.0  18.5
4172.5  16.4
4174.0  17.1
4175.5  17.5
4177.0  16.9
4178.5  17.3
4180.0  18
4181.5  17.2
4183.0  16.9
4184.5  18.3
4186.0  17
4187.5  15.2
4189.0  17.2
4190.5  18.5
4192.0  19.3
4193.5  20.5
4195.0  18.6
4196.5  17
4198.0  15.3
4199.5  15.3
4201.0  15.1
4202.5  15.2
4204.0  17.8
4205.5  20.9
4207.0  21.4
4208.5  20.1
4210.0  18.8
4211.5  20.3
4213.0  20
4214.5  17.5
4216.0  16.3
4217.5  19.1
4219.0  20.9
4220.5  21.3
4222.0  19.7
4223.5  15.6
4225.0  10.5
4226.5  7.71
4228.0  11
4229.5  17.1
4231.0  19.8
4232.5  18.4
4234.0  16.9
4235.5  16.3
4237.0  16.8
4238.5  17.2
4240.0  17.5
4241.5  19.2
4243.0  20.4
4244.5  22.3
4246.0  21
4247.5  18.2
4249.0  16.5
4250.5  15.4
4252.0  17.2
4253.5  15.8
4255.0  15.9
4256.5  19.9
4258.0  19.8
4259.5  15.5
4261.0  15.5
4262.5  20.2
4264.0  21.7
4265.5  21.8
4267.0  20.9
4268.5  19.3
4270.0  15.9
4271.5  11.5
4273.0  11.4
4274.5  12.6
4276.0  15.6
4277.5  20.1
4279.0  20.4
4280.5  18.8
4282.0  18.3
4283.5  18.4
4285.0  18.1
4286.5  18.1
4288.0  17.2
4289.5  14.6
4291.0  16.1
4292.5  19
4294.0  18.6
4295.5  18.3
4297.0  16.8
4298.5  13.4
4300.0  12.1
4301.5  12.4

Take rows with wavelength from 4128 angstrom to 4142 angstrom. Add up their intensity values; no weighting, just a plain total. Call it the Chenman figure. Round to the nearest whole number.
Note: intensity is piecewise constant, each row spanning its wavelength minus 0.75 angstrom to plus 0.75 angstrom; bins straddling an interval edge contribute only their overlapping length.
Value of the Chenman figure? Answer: 161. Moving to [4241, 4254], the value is 166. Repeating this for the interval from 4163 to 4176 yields 165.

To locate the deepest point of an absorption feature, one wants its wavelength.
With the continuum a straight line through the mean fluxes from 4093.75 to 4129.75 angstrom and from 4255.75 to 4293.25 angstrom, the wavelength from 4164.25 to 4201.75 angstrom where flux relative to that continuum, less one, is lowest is 4201.0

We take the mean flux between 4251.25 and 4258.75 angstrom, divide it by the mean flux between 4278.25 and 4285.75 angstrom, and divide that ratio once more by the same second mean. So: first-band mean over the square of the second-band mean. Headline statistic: 0.050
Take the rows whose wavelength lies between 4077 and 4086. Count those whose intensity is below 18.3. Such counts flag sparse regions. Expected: 1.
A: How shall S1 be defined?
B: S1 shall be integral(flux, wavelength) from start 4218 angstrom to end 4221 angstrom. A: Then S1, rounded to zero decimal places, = 63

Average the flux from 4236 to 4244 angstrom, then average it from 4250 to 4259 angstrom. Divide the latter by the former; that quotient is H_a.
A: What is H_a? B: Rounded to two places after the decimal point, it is 0.95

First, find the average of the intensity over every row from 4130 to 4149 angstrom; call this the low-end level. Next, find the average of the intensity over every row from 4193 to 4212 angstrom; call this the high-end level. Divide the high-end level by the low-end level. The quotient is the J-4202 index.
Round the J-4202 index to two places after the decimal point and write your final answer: 1.06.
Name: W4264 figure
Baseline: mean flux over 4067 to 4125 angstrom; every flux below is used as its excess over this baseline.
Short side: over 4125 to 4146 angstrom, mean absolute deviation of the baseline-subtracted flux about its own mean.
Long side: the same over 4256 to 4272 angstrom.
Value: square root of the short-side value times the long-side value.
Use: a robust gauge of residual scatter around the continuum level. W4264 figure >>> 2.5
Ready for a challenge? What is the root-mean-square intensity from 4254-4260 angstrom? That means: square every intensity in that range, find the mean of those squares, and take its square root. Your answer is 17.9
